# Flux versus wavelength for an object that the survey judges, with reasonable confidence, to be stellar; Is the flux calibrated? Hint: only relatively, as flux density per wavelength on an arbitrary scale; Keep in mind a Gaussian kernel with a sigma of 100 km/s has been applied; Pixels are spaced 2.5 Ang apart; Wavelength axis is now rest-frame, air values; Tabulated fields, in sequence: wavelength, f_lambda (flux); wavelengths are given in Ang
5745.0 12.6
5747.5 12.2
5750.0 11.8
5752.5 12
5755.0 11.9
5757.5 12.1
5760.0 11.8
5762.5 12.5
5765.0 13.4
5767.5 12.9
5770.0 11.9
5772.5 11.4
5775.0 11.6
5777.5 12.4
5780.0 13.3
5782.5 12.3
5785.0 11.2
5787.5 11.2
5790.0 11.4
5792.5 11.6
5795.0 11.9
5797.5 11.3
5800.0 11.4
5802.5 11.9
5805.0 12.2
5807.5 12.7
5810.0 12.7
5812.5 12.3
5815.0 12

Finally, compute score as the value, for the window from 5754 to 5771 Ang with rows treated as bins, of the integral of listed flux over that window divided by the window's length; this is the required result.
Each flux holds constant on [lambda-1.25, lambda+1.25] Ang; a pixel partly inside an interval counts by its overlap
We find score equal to 12.4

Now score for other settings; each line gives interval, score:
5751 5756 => 11.9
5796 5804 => 11.6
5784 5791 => 11.3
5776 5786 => 12.3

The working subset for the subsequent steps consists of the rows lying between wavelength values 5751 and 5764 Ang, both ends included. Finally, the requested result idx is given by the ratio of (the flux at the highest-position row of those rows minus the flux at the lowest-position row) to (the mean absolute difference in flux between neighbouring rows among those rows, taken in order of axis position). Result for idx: 1.5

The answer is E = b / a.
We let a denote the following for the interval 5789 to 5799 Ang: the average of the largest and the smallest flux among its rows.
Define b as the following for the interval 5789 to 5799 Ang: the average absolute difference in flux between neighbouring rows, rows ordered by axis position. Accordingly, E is 0.032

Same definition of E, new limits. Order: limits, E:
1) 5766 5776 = 0.047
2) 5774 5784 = 0.072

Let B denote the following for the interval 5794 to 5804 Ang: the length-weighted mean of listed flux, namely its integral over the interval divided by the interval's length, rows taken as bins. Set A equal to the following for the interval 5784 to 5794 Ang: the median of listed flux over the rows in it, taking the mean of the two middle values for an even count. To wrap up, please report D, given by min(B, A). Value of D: 11.3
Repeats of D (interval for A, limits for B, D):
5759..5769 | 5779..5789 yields 12.0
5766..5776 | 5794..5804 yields 11.6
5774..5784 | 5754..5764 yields 12.1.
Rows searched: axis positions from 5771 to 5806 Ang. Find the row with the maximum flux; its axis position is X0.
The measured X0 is 5780.0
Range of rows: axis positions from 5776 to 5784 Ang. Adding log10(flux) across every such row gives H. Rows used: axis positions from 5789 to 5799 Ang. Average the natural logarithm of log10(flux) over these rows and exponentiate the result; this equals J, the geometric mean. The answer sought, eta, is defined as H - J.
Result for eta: 2.2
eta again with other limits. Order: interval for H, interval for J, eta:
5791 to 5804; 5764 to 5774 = 4.2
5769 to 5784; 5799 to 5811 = 5.4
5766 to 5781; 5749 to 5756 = 5.4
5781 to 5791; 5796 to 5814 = 3.2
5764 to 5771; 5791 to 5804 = 2.2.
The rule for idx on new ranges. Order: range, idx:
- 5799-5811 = 4.0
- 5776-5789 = -1.6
